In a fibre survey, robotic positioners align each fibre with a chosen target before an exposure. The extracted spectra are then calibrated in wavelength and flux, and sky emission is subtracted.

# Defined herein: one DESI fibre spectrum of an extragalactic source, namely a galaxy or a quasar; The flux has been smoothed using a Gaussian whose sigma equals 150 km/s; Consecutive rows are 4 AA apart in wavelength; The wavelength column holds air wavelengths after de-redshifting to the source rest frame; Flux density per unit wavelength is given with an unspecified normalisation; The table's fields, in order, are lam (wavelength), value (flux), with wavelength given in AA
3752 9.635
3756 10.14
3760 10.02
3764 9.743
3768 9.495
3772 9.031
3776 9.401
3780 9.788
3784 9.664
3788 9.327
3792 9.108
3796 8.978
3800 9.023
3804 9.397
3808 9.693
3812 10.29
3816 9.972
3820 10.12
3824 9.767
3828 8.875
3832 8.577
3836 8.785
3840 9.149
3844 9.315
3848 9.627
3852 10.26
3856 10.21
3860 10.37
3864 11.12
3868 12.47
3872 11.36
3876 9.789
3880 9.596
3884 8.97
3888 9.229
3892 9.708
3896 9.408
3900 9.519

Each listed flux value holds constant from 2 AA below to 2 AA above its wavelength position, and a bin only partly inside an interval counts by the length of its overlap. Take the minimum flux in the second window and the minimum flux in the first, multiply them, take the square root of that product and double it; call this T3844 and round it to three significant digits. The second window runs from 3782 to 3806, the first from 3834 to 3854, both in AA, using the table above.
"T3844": 17.8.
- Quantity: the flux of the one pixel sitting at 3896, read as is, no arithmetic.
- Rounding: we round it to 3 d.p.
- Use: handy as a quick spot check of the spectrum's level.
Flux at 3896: 9.408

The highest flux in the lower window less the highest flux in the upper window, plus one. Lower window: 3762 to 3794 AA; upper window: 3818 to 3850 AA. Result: 0.7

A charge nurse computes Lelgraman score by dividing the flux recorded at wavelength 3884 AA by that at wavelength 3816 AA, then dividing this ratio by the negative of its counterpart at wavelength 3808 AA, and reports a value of -0.093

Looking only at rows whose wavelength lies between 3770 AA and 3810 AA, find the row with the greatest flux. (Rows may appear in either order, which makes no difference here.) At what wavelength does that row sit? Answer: 3780 AA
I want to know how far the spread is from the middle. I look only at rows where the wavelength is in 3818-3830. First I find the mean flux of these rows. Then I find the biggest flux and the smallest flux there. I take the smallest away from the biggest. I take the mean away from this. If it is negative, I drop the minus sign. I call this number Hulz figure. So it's 8.3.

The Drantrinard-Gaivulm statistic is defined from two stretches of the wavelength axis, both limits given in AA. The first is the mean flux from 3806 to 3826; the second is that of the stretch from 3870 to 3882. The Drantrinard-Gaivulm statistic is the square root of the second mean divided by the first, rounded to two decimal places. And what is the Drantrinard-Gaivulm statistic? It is 1.01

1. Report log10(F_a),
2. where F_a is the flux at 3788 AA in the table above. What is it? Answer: 0.97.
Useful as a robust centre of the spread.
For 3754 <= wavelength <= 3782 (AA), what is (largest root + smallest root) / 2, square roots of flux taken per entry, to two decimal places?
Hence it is 3.09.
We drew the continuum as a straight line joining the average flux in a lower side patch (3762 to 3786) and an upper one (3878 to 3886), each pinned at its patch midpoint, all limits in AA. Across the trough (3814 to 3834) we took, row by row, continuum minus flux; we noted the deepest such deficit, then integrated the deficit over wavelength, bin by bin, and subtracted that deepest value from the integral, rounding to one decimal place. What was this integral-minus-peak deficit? -1.9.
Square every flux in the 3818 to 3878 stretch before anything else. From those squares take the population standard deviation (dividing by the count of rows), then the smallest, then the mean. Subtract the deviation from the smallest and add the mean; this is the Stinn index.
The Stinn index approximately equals 153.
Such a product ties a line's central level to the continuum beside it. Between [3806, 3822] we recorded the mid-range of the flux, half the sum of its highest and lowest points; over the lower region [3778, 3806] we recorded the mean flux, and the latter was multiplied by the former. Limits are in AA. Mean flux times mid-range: 93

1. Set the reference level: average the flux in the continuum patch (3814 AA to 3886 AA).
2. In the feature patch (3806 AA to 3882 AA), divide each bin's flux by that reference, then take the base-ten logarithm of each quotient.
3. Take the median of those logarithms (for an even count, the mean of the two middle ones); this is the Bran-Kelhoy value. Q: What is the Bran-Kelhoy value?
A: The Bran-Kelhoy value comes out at -0.005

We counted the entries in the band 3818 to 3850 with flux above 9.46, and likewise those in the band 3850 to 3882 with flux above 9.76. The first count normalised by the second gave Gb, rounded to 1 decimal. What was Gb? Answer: 0.4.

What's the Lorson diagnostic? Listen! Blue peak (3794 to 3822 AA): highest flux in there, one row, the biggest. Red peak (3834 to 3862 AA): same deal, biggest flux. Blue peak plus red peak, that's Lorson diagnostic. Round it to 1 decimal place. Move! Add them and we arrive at 20.7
